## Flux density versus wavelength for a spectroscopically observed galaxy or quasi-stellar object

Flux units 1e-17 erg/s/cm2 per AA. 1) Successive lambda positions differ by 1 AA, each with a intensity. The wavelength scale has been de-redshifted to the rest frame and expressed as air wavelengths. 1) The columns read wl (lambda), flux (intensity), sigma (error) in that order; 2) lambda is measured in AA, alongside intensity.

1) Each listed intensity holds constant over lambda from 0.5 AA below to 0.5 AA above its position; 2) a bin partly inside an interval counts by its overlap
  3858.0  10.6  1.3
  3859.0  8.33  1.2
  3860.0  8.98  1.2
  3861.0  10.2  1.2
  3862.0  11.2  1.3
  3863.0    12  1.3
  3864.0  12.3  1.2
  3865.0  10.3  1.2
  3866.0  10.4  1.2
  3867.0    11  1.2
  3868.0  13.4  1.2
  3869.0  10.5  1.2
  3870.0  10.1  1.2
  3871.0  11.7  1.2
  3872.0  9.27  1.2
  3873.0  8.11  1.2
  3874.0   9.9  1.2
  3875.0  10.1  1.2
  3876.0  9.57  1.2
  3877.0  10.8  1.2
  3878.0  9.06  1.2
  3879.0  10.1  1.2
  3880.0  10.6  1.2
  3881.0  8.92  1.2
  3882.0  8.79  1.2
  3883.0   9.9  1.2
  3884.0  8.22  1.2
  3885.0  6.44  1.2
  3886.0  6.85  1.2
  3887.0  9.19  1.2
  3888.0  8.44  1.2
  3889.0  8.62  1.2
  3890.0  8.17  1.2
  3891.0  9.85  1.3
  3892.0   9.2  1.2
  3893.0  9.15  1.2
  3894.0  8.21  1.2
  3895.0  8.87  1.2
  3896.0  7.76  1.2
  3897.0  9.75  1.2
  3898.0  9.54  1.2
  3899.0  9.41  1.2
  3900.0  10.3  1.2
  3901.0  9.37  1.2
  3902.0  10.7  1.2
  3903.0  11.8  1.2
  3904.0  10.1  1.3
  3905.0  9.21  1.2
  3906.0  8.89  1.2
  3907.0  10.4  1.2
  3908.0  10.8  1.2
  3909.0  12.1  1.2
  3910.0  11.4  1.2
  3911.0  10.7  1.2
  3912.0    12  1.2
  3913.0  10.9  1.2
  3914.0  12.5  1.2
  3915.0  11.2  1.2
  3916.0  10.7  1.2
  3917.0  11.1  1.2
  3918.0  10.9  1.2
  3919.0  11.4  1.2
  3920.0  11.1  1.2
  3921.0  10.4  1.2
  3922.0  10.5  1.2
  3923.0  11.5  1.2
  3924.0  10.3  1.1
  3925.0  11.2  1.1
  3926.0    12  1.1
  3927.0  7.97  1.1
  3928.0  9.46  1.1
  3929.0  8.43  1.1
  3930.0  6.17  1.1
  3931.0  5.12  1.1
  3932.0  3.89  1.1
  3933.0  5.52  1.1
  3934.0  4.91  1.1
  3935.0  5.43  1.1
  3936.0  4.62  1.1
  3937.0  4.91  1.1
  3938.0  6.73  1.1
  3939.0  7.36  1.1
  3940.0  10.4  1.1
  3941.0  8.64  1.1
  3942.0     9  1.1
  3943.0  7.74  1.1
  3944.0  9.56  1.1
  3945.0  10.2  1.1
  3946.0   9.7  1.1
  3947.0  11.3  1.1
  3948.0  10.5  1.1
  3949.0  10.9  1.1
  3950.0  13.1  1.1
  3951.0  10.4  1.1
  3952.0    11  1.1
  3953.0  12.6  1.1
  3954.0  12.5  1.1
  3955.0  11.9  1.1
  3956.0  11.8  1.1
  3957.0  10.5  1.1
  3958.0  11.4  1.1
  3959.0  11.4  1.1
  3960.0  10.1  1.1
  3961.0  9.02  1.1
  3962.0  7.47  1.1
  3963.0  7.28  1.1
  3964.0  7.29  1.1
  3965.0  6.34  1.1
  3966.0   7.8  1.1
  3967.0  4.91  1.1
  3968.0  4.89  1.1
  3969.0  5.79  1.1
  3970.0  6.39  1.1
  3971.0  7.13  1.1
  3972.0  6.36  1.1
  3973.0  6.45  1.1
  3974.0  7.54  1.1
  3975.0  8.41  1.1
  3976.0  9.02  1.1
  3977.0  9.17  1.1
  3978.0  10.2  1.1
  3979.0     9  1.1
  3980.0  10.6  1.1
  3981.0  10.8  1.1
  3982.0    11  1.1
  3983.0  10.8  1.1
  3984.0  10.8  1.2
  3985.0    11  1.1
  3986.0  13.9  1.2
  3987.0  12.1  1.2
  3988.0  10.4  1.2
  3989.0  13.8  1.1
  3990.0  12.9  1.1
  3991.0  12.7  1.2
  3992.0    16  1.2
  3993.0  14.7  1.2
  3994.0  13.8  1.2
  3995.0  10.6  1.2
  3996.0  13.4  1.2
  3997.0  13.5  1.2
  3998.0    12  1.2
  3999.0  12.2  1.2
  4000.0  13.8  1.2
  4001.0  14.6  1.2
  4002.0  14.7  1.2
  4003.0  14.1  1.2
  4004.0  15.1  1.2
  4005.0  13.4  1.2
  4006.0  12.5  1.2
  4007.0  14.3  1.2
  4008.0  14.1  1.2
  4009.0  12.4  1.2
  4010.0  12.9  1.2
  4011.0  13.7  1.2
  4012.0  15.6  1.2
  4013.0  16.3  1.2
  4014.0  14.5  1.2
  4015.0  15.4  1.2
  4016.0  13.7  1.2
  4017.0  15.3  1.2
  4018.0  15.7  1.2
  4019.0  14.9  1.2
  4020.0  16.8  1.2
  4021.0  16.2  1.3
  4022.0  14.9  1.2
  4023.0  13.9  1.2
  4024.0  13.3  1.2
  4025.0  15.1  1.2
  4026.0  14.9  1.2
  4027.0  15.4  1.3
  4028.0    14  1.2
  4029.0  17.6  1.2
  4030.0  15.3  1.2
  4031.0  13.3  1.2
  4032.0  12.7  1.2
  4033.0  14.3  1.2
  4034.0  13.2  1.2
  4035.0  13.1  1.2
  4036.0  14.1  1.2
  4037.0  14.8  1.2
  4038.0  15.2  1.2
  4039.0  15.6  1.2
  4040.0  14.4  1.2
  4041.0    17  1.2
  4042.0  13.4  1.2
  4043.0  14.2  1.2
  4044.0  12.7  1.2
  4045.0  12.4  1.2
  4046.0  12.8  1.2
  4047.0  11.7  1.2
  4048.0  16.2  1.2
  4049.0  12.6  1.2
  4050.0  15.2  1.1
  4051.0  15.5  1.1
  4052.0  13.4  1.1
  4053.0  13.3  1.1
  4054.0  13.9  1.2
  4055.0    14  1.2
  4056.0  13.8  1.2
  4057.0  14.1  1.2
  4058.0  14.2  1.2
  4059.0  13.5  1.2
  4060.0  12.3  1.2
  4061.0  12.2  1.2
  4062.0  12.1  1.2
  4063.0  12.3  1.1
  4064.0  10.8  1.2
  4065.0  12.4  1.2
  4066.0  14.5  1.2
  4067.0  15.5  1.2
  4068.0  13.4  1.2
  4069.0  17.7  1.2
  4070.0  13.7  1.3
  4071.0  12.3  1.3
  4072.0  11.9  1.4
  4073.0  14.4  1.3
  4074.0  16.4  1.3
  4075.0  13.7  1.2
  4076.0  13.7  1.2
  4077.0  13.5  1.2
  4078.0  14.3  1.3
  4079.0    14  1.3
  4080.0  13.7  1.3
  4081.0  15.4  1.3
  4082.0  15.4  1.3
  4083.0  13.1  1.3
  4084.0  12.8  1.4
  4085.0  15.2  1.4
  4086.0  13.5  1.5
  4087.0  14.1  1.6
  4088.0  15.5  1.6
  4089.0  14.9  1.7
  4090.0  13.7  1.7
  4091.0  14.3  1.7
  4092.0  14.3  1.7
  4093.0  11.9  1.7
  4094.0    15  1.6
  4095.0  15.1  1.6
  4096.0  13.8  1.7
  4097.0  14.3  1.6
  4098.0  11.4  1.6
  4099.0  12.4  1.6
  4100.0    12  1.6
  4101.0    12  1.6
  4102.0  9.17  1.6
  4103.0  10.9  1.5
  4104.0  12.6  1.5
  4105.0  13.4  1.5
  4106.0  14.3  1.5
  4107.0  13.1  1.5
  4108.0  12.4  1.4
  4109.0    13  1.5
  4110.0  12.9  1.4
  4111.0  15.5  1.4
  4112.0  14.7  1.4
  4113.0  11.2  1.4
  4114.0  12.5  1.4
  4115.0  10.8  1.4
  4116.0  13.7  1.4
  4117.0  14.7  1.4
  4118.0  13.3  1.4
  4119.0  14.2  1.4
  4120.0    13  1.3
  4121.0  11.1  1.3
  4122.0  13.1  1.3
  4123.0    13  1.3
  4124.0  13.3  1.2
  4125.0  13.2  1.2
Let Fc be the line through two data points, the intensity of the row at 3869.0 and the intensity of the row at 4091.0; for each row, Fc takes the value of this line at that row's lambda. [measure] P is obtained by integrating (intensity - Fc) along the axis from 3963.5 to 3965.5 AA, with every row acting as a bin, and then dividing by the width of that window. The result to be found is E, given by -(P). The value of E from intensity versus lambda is 5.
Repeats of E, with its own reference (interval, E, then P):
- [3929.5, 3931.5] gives 6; -6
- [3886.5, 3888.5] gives 2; -2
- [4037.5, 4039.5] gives -2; 2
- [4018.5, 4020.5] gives -3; 3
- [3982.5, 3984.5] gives 2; -2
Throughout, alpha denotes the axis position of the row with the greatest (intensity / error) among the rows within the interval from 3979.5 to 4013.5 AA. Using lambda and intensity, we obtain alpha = 4013.0 AA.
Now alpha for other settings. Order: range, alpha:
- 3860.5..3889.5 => 3868.0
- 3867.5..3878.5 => 3868.0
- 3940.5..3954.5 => 3950.0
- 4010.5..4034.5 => 4029.0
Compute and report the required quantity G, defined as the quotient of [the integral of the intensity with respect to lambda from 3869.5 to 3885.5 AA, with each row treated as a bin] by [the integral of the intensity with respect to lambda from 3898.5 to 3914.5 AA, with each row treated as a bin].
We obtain 0.89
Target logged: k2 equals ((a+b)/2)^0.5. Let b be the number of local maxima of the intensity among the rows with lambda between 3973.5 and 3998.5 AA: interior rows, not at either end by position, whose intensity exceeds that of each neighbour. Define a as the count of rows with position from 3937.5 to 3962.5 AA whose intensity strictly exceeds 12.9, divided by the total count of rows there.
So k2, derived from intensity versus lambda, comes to 1.74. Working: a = 0.040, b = 6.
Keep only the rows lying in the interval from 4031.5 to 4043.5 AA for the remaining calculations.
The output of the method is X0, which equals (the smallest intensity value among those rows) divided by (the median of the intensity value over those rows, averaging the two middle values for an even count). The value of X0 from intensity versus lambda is 0.89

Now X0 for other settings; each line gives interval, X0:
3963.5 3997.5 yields 0.47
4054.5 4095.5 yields 0.78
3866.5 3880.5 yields 0.80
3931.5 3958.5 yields 0.38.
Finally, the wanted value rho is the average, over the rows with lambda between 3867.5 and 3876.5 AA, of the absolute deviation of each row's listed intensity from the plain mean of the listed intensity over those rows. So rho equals 1.05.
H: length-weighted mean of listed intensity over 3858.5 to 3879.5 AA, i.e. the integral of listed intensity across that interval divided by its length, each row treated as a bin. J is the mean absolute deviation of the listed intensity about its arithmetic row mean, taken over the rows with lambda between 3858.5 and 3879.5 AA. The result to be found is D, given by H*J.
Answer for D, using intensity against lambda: 10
